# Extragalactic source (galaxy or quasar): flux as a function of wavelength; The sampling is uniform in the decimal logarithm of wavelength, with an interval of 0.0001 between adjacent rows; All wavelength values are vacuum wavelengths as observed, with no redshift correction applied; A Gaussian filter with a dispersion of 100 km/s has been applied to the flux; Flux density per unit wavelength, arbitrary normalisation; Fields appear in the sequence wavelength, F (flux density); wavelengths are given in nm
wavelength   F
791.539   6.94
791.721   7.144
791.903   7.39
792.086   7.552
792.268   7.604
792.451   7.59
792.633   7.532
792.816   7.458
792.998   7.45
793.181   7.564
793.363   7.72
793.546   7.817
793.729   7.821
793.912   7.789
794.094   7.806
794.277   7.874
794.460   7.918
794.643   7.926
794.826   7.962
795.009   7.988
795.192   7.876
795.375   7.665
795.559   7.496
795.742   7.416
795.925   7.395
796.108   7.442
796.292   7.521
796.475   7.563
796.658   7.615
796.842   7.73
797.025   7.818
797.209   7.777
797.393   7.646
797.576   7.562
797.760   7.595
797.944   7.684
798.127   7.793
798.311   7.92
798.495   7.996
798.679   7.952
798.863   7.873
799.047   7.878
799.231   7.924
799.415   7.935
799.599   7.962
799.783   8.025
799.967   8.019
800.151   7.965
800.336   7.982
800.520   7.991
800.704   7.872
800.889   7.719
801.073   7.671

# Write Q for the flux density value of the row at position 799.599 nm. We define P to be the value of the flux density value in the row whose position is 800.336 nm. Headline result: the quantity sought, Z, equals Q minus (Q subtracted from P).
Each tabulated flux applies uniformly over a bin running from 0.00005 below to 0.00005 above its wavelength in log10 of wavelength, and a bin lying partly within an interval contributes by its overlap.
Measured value 7.9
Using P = 7.982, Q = 7.962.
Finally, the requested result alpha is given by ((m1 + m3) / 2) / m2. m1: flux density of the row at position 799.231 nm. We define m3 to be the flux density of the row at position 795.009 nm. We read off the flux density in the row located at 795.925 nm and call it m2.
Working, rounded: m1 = 7.924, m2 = 7.395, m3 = 7.988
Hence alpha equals 1.076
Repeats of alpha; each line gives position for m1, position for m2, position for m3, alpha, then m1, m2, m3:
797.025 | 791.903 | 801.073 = 1.048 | 7.818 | 7.39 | 7.671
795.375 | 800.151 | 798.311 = 0.978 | 7.665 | 7.965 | 7.92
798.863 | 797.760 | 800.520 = 1.044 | 7.873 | 7.595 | 7.991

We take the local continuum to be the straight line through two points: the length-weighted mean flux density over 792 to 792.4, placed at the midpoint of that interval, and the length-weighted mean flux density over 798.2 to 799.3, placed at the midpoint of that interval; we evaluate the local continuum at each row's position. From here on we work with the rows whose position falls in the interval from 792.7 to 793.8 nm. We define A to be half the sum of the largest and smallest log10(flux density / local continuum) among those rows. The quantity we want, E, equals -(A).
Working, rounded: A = -0.0001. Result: 0.000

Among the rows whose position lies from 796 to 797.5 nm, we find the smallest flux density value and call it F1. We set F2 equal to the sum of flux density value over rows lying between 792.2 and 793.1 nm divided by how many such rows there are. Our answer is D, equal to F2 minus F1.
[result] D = 0.08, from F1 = 7.442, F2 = 7.53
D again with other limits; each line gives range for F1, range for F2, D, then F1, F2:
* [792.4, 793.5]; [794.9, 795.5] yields 0.39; 7.45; 7.84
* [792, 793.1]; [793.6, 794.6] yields 0.39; 7.45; 7.84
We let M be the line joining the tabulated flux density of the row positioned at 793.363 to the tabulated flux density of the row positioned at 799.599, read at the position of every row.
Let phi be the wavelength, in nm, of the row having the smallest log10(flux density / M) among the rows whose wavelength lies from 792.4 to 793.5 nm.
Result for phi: 792.998 nm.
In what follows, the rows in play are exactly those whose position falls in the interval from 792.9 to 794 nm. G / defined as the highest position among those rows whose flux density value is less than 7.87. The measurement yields 793.912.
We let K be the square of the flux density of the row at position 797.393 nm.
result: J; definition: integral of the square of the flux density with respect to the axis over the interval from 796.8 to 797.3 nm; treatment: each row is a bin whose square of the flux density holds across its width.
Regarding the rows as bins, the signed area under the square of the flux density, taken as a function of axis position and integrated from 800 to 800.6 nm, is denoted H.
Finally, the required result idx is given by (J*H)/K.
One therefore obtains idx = 19.8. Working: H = 38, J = 30.3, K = 58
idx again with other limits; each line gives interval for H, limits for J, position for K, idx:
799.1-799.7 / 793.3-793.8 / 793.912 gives 18.9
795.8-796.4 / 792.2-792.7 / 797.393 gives 16.4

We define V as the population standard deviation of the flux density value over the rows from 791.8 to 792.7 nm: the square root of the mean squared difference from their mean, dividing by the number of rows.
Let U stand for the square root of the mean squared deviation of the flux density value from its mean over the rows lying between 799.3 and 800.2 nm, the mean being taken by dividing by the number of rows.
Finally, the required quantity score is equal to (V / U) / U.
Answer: 62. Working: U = 0.03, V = 0.076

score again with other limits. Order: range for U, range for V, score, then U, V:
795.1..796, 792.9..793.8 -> 4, 0.18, 0.146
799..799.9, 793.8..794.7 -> 24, 0.05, 0.056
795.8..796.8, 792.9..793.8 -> 23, 0.08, 0.146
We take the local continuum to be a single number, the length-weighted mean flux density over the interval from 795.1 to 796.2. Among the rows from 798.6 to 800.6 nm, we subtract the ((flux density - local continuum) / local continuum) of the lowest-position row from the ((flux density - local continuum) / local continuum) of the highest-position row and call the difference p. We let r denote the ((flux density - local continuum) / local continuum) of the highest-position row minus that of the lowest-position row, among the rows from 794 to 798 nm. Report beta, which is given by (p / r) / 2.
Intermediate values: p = 0.01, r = -0.016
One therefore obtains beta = -0.2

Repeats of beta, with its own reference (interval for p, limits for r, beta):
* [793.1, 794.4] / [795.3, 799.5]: 0.6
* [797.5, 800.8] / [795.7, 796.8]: 0.8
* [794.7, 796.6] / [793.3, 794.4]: -1.3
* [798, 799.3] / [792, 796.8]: 1.0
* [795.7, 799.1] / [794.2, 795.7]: -0.6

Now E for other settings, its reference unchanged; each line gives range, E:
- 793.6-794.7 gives -0.010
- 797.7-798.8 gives 0.005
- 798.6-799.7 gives 0.000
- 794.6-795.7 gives 0.000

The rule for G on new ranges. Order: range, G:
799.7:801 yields 800.889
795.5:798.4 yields 798.127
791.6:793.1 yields 792.998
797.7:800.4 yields 798.127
